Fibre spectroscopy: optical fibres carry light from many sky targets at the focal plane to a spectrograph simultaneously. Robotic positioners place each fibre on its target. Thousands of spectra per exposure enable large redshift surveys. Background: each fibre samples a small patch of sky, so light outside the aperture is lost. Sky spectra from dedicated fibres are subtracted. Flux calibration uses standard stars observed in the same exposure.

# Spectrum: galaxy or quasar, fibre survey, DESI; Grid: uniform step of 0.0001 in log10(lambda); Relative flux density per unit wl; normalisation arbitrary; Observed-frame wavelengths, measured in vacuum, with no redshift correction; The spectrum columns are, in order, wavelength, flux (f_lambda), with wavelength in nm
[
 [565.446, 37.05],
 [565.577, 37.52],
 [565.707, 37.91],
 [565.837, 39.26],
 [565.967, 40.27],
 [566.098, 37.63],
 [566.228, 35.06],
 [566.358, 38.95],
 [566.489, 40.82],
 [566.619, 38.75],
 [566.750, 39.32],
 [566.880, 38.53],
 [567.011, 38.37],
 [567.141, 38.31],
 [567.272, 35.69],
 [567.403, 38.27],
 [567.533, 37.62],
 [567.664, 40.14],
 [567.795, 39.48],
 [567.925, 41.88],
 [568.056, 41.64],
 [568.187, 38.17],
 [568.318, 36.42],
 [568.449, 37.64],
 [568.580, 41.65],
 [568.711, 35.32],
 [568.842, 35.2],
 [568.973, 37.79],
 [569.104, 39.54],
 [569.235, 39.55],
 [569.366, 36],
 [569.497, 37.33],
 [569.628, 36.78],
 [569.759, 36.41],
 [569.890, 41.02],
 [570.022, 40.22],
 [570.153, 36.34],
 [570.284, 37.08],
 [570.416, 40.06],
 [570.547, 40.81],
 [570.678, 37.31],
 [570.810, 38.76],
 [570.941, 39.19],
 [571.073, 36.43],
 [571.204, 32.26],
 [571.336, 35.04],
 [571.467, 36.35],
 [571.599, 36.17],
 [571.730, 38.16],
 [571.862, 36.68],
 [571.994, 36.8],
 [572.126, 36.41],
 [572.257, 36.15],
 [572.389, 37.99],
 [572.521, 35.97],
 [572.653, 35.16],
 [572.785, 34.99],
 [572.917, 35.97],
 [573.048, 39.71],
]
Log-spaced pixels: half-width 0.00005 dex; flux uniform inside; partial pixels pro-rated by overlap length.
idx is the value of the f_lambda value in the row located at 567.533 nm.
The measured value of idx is 37.62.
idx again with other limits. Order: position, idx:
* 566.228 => 35.06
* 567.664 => 40.14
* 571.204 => 32.26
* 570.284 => 37.08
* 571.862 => 36.68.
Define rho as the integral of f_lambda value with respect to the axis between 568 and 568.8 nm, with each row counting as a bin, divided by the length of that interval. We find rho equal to 38.3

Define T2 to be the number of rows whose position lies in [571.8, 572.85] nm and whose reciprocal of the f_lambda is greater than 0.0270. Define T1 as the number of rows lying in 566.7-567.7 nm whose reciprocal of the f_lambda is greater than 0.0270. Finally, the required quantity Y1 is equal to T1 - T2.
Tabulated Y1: -6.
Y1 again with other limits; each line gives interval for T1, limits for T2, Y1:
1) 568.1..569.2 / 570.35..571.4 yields 0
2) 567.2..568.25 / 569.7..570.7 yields -1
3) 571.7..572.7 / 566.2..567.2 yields 5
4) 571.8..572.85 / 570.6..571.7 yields 2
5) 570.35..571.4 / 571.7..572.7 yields -3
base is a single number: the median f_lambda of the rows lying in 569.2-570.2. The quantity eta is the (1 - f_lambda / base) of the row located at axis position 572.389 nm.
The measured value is -0.03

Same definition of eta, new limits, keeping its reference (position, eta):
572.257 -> 0.02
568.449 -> -0.02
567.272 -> 0.04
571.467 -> 0.02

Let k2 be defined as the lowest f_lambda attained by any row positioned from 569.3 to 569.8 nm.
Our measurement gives 36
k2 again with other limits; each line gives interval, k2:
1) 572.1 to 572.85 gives 34.99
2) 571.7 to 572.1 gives 36.68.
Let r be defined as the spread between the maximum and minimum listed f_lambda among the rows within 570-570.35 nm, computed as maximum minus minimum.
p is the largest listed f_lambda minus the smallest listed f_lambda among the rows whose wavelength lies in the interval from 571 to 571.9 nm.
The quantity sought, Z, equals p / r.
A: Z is 1.5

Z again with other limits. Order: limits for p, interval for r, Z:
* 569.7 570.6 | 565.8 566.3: 0.9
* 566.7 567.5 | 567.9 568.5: 0.7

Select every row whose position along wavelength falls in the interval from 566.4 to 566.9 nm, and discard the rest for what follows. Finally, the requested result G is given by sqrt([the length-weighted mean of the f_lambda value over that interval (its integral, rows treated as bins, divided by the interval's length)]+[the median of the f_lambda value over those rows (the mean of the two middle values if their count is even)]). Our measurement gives 8.86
